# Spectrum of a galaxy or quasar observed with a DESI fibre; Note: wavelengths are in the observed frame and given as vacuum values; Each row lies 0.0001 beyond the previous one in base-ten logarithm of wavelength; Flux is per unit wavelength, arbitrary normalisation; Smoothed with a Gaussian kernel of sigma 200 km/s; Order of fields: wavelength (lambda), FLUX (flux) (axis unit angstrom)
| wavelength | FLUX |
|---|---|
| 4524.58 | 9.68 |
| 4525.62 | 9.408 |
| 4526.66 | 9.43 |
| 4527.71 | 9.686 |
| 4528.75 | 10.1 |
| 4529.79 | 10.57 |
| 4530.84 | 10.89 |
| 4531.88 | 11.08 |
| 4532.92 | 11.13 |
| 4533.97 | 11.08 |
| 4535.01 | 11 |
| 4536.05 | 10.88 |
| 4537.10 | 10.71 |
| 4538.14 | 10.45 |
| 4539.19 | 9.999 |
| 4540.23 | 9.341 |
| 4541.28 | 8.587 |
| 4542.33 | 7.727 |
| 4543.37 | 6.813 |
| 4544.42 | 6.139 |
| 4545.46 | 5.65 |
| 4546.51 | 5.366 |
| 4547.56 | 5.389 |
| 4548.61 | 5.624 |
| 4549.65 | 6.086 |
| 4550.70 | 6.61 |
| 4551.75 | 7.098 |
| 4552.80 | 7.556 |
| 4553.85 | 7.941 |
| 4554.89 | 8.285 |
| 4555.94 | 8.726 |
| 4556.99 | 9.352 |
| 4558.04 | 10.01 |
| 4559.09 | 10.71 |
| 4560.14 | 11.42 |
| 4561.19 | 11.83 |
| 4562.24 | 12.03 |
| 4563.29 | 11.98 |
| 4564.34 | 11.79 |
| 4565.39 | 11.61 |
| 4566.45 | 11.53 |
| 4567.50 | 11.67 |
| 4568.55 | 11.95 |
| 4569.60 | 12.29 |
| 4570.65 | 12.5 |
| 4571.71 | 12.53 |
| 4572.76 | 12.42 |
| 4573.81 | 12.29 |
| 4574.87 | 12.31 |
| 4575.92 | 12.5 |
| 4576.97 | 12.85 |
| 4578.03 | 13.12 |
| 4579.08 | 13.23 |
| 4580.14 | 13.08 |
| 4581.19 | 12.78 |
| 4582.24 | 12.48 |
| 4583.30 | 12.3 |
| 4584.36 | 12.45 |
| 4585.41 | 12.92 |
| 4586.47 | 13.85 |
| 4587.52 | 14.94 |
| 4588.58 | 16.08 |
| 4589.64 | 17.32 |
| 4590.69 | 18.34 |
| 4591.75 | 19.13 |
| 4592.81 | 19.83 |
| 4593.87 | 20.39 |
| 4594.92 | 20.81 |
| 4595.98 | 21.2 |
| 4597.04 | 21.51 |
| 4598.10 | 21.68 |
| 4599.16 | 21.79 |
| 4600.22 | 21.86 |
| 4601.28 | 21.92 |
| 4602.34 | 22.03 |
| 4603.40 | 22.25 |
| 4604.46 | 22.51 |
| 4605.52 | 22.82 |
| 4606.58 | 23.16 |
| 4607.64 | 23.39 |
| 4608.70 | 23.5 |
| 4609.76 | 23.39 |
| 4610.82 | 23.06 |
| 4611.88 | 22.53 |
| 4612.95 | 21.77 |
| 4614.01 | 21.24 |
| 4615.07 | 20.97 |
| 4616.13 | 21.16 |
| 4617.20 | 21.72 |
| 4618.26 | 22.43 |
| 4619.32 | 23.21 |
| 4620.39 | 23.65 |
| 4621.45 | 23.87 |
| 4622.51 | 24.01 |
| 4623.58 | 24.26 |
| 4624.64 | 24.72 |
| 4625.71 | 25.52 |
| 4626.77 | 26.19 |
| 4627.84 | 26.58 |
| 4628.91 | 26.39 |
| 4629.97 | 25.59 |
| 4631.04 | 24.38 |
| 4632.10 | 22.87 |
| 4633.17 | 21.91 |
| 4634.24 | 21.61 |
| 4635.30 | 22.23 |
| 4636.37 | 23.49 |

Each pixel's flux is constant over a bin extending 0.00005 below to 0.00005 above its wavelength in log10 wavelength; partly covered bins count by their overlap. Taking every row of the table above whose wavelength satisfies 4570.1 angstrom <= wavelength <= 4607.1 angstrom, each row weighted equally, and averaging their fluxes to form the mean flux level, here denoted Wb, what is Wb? 17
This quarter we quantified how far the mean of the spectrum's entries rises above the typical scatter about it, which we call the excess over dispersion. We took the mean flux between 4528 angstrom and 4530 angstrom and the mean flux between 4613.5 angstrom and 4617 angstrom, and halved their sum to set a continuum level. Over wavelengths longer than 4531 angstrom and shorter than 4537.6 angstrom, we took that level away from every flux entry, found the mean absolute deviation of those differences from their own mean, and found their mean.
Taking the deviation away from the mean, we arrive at -4.9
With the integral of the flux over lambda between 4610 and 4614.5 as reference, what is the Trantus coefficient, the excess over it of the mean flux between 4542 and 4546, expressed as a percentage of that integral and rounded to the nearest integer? -93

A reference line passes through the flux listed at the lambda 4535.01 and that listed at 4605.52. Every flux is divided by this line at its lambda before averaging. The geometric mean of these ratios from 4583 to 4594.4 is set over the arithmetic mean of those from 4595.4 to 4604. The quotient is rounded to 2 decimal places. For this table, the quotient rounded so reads 0.80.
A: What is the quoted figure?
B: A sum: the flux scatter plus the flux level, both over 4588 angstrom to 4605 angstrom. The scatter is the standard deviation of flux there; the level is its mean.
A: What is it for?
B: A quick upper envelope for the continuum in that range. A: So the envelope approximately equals 22.4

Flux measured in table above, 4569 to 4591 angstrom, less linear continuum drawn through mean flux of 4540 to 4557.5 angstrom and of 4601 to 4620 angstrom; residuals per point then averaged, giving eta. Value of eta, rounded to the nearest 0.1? -1.5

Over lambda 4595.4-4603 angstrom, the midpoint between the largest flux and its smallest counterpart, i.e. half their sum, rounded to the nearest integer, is 22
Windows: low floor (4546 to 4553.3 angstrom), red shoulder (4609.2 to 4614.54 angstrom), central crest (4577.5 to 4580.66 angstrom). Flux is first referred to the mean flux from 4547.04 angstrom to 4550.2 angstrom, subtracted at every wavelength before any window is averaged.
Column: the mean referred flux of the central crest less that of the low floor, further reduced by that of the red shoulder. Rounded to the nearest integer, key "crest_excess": -10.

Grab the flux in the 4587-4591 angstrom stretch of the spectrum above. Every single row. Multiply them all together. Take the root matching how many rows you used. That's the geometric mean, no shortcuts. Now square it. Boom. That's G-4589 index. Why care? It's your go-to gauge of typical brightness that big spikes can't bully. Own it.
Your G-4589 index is 276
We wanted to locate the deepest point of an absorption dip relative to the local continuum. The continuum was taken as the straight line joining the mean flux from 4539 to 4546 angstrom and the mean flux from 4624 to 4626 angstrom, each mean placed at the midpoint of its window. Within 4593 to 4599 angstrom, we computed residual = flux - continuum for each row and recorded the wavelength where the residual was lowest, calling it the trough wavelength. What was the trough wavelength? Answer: 4593.87 angstrom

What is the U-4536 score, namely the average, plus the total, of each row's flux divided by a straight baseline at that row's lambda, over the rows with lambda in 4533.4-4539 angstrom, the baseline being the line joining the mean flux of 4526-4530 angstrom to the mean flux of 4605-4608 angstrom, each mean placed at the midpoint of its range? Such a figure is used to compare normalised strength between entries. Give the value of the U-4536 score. 5.8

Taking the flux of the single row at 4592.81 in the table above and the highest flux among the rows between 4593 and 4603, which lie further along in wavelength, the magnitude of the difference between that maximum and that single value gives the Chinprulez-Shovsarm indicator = 2.2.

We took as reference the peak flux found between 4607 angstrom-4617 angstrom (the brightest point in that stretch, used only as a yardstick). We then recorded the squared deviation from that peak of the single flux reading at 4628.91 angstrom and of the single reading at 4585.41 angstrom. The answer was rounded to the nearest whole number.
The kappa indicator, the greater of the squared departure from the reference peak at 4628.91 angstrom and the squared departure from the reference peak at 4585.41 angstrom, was 112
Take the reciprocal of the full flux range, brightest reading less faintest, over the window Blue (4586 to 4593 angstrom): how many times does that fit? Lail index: 0.17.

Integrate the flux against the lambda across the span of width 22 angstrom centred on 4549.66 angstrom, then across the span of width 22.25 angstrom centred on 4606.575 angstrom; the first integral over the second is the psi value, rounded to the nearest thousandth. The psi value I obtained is 0.349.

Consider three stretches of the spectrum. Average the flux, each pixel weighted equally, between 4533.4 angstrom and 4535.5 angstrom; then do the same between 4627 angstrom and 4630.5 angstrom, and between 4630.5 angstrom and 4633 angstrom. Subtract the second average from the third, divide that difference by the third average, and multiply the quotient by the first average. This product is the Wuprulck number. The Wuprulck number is -1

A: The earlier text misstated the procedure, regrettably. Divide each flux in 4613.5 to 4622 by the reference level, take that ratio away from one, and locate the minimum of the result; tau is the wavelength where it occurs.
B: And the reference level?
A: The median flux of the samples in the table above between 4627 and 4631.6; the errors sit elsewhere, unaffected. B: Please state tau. 4621.45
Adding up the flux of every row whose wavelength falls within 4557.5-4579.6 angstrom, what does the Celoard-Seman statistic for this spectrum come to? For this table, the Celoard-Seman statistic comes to 253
